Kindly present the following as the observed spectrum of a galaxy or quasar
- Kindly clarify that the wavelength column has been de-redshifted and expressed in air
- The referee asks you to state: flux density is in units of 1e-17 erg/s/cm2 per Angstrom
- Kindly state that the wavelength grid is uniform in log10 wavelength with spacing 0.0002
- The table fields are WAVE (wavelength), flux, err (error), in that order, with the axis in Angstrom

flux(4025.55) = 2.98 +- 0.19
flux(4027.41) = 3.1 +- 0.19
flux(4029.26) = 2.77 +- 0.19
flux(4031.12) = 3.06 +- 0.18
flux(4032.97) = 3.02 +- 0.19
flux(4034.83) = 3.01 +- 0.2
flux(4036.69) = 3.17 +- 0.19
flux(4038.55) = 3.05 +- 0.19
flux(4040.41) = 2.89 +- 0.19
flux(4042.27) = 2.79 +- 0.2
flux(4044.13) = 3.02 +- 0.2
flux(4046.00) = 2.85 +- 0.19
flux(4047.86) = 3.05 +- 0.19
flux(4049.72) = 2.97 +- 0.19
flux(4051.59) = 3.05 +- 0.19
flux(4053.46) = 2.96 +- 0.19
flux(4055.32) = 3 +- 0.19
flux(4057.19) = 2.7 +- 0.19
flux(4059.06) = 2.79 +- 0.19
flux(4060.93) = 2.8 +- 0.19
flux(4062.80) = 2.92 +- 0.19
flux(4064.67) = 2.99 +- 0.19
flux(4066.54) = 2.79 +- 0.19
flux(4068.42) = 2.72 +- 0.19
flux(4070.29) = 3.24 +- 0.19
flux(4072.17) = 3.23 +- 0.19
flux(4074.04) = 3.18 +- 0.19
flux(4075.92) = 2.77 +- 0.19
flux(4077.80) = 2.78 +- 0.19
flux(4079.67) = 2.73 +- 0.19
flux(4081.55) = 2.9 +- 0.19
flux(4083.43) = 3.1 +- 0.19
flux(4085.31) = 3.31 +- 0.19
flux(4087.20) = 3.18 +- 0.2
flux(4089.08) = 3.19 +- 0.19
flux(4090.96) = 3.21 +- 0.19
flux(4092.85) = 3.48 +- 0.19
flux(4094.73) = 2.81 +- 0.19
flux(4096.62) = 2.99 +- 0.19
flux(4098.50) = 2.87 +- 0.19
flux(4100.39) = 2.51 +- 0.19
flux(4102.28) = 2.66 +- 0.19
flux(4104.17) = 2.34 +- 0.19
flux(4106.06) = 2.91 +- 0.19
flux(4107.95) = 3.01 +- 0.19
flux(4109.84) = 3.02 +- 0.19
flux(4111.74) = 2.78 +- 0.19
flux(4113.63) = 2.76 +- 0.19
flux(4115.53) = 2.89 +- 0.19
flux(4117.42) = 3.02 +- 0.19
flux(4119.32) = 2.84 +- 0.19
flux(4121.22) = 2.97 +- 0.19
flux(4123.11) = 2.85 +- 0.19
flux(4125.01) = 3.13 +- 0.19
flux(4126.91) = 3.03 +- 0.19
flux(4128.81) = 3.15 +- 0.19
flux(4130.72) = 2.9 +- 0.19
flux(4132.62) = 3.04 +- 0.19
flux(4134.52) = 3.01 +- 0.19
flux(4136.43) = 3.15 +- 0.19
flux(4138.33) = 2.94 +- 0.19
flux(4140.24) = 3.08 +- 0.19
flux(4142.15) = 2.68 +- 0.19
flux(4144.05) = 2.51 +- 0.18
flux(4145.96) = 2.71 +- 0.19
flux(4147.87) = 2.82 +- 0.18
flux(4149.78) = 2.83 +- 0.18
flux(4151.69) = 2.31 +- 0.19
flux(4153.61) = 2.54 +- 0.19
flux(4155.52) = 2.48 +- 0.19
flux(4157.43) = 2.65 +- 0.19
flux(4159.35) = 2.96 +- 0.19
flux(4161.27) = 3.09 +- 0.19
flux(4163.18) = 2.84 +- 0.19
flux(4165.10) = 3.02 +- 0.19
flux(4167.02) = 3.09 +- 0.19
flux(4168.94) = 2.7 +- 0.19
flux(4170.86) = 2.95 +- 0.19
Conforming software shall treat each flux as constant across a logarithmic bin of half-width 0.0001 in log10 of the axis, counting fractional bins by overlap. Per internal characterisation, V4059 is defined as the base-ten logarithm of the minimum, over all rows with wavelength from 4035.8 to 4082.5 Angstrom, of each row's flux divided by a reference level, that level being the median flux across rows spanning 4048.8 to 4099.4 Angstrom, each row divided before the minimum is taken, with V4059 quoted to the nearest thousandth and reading -0.041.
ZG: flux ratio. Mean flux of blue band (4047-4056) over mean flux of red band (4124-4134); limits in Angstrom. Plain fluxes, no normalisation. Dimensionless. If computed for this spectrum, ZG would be 0.99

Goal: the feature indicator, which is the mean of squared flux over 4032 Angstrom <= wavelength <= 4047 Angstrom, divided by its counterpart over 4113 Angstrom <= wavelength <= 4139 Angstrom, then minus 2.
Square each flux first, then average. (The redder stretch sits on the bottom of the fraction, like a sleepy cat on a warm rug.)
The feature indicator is -1.00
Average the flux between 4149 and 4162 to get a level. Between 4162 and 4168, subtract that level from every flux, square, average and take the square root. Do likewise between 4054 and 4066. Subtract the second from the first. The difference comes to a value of 0.10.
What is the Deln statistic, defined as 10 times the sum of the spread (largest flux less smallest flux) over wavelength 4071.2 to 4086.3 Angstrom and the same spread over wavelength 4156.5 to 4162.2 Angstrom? 10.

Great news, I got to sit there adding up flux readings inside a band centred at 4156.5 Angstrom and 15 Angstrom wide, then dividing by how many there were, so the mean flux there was 2.71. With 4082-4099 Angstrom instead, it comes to 3.13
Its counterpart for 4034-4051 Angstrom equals 2.98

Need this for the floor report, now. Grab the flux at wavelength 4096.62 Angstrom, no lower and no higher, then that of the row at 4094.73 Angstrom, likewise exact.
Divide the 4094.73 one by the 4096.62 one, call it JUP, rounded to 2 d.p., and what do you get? 0.94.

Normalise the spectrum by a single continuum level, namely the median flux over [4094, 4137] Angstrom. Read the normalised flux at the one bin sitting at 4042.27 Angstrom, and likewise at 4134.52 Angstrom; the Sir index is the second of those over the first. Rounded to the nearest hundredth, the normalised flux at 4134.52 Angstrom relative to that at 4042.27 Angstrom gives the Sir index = 1.08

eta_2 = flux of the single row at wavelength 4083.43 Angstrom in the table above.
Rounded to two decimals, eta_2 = 3.10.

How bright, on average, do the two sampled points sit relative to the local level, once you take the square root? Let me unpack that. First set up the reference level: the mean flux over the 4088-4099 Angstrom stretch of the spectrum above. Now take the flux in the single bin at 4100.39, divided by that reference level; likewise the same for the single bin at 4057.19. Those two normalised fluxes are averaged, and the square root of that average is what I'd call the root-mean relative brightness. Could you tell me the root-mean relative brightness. 0.92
